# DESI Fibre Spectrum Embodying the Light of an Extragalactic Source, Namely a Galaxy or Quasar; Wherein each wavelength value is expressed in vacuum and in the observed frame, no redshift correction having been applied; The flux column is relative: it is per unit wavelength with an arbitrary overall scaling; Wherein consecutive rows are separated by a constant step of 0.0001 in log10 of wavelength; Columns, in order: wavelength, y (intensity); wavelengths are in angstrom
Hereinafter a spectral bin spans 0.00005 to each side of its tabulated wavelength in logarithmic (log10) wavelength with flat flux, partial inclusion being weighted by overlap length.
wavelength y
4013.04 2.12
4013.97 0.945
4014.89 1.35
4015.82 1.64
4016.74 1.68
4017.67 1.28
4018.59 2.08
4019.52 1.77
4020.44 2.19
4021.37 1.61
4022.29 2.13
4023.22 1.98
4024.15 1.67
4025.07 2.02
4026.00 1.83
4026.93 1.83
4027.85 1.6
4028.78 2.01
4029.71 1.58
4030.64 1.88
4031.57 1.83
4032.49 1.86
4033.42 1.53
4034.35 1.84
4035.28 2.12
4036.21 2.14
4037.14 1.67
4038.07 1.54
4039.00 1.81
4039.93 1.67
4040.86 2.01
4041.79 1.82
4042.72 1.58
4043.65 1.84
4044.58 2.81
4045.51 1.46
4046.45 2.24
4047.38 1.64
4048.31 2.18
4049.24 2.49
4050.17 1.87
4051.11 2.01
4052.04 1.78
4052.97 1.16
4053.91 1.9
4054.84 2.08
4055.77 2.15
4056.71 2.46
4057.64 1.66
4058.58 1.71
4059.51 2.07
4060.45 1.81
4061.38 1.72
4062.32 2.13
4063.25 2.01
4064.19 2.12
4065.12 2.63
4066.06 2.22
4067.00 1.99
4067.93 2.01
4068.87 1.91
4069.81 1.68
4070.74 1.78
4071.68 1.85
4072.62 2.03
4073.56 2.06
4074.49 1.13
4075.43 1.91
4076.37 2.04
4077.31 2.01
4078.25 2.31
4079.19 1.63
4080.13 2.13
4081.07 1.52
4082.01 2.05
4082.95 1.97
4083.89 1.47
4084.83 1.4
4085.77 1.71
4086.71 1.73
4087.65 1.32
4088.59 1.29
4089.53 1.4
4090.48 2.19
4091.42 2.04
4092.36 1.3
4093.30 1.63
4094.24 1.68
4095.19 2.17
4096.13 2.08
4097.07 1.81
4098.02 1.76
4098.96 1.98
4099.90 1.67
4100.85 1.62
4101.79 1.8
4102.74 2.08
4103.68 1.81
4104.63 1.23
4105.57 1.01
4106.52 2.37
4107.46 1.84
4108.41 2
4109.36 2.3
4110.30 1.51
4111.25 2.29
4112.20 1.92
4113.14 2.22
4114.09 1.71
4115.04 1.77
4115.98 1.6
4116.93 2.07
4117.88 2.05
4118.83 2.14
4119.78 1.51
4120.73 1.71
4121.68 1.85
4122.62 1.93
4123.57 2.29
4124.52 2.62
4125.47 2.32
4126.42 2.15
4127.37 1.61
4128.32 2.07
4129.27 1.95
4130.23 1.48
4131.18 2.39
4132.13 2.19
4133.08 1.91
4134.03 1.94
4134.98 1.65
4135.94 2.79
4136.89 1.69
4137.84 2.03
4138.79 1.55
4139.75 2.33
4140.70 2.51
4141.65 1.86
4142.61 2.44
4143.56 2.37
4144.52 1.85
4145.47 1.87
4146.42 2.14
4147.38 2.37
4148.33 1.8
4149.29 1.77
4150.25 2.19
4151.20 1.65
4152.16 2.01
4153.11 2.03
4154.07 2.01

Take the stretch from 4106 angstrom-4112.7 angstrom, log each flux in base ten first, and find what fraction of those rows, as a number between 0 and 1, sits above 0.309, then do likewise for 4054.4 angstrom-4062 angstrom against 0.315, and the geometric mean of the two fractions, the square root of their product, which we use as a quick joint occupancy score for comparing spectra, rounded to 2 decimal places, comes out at 0.46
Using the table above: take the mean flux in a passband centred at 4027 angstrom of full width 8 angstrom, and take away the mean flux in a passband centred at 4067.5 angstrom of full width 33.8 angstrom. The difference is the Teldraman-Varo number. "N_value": -0.10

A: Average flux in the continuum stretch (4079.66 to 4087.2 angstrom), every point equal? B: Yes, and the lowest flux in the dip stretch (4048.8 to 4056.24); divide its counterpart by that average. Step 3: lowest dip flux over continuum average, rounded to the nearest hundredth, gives 0.66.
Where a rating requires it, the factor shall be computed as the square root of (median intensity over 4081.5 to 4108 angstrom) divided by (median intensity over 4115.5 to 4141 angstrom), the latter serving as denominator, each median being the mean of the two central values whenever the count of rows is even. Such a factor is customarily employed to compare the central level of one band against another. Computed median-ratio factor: 0.93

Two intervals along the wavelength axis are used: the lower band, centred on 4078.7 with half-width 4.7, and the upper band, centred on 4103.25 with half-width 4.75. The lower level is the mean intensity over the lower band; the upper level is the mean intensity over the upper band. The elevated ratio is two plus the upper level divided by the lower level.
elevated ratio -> 2.93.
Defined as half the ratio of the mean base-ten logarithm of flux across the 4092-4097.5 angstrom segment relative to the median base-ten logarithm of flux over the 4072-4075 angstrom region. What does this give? 0.40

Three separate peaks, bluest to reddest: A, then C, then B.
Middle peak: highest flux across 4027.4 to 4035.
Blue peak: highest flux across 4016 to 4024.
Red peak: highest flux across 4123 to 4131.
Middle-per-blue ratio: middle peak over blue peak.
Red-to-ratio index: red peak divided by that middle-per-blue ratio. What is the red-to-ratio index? 2.9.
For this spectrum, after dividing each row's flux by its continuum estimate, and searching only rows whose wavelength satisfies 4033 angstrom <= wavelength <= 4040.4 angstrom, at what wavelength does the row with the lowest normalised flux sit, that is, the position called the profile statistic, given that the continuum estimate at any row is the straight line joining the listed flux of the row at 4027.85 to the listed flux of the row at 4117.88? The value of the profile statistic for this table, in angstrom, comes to 4038.07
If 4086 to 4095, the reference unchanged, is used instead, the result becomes 4092.36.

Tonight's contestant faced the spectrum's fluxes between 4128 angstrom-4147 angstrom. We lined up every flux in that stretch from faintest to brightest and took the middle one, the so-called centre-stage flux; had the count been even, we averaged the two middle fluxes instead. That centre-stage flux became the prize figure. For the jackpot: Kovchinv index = 1.99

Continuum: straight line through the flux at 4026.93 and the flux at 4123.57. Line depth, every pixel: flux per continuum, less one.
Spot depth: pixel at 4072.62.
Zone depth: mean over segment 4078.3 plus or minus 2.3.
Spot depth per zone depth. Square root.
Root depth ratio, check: 0.59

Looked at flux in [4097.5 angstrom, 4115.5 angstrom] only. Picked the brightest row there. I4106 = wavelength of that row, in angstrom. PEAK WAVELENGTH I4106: 4106.52 angstrom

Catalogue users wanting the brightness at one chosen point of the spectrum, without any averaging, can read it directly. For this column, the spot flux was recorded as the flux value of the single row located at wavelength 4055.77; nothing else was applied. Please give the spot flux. 2.15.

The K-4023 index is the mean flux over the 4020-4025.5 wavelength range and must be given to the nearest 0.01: 1.93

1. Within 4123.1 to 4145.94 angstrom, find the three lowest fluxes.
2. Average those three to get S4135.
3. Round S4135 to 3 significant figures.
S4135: 1.55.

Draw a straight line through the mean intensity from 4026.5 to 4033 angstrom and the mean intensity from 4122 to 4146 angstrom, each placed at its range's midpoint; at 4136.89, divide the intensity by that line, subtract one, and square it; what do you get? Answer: 0.035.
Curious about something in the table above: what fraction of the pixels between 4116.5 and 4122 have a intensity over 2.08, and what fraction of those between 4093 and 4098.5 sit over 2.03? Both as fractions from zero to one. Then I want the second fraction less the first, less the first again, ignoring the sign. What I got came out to 0.0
